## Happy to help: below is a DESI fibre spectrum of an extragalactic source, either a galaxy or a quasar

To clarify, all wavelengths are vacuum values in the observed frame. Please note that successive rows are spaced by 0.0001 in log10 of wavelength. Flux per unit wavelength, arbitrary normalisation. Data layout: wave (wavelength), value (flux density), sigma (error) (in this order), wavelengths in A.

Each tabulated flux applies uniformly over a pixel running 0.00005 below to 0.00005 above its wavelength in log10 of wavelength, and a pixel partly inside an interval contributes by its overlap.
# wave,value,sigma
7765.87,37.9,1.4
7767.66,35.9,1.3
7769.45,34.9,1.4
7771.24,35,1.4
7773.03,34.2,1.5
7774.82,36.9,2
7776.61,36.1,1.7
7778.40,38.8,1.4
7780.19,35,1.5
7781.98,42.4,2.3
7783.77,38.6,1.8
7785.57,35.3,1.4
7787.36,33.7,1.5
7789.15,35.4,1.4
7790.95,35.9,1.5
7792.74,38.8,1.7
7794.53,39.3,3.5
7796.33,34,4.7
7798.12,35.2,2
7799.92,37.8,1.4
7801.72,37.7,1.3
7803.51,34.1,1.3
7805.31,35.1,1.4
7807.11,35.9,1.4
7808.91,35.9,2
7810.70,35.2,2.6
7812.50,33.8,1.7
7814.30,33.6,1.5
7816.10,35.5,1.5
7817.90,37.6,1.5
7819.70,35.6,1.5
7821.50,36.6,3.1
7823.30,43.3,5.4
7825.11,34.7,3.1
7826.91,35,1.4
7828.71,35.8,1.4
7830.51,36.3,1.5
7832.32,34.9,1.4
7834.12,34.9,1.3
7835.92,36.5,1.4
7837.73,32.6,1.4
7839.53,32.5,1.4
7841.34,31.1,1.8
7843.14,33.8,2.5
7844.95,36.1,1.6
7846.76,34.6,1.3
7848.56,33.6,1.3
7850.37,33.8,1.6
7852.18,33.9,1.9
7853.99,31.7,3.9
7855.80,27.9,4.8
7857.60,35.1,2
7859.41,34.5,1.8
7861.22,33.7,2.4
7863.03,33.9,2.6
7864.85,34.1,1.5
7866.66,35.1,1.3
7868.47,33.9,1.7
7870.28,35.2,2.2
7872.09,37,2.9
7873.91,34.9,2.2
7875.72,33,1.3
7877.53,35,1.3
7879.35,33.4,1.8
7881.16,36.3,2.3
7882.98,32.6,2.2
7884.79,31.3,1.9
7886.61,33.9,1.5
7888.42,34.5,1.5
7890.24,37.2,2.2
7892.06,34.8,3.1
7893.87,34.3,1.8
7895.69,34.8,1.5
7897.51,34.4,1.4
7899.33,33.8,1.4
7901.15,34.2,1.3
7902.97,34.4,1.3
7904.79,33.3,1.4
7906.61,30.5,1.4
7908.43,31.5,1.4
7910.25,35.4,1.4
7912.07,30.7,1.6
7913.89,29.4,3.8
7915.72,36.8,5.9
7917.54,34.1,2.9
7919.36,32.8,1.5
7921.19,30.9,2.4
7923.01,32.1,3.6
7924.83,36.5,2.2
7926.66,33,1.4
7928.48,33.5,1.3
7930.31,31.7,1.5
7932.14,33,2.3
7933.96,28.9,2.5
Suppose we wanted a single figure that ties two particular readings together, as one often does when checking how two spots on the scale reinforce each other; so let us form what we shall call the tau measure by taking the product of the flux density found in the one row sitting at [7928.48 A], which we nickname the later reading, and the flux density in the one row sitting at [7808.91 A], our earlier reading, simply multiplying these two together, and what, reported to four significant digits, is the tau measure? 1203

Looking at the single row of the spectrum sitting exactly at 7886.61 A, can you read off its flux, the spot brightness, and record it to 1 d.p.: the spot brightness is 33.9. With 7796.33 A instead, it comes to 34.0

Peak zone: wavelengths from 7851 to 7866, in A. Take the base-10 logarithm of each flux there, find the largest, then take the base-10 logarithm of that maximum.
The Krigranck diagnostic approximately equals 0.1890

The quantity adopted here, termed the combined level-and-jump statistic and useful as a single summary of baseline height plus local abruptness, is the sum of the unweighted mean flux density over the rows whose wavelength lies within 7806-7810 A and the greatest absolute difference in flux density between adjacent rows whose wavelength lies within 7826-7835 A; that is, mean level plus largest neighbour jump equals 37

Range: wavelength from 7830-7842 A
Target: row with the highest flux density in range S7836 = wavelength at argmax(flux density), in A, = 7835.92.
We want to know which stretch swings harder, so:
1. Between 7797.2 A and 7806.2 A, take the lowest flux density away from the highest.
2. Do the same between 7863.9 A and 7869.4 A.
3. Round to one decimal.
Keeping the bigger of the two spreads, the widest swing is 3.7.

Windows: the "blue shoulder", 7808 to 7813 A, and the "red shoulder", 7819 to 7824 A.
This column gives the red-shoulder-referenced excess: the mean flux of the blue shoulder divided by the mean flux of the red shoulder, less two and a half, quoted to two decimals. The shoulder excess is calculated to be -1.59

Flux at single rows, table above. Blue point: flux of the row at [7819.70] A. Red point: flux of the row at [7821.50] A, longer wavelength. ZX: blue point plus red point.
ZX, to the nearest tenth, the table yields 72.2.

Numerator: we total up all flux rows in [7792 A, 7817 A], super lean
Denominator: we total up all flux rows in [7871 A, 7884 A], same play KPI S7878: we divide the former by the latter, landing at 2.1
